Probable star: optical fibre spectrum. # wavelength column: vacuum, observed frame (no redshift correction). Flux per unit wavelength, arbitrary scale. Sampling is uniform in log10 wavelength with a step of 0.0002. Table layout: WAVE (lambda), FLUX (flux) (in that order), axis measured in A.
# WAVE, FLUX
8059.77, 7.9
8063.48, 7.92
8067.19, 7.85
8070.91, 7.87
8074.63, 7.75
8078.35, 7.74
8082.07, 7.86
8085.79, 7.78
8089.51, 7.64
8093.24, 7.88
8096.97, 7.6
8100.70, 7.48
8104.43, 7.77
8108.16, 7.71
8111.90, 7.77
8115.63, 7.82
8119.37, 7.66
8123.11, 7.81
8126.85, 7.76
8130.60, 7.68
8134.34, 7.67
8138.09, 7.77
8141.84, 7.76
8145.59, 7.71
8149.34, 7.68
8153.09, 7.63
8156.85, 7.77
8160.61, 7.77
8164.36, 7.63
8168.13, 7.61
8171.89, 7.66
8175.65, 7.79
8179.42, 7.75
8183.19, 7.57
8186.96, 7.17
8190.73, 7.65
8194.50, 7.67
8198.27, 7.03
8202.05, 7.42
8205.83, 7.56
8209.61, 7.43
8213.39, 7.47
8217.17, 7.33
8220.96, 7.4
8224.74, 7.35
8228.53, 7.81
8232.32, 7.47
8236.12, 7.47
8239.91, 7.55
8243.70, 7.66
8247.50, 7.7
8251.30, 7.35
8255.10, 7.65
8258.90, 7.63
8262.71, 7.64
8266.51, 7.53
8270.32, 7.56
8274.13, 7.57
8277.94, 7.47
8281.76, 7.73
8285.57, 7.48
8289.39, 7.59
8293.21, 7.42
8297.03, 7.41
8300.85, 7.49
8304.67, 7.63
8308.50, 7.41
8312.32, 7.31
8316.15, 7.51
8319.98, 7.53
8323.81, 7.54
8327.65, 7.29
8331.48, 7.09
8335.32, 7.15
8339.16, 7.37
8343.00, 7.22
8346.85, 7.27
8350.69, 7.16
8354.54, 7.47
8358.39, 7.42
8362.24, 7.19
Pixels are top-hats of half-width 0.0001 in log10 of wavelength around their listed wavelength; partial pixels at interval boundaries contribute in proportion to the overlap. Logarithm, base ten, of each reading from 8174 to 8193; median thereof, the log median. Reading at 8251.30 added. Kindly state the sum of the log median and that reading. 8.23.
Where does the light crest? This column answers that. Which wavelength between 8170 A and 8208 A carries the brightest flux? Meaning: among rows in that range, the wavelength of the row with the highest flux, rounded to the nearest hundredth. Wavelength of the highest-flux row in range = 8175.65 A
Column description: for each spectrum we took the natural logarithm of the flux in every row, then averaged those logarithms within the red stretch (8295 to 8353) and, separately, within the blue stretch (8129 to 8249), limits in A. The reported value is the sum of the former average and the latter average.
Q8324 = 4.02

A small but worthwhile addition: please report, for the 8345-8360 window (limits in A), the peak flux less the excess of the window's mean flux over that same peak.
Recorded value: 7.61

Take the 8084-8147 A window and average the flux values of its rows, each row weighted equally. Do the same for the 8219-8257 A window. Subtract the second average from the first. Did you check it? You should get 0.18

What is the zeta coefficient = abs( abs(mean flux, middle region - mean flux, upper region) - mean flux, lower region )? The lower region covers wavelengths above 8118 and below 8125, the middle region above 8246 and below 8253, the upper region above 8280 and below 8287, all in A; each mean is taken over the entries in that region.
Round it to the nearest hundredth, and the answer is 7.65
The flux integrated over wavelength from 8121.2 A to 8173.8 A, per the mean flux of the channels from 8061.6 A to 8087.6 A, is 52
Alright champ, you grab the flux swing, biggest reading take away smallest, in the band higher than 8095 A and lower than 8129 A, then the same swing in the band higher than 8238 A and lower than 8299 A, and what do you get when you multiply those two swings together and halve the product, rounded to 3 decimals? 0.065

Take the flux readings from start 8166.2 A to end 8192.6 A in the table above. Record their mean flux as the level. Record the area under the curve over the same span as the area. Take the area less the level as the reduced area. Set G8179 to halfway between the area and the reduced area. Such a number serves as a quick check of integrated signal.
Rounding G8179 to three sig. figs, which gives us 197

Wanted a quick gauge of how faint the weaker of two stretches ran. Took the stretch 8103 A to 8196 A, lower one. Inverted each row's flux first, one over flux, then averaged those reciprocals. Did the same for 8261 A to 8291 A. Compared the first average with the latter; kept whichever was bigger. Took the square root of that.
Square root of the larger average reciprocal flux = 0.363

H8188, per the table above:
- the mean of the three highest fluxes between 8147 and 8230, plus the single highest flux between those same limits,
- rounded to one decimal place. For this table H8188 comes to 15.6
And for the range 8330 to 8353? 14.7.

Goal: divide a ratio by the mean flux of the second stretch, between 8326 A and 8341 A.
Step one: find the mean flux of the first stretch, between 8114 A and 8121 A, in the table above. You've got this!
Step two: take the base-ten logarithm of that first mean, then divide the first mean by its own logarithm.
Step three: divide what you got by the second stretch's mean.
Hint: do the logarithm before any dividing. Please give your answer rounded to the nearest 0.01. 1.21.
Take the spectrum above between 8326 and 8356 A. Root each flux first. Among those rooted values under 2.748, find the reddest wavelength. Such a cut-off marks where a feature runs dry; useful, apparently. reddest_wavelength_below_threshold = 8354.54 A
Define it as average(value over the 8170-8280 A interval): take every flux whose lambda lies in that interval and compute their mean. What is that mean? 7.53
